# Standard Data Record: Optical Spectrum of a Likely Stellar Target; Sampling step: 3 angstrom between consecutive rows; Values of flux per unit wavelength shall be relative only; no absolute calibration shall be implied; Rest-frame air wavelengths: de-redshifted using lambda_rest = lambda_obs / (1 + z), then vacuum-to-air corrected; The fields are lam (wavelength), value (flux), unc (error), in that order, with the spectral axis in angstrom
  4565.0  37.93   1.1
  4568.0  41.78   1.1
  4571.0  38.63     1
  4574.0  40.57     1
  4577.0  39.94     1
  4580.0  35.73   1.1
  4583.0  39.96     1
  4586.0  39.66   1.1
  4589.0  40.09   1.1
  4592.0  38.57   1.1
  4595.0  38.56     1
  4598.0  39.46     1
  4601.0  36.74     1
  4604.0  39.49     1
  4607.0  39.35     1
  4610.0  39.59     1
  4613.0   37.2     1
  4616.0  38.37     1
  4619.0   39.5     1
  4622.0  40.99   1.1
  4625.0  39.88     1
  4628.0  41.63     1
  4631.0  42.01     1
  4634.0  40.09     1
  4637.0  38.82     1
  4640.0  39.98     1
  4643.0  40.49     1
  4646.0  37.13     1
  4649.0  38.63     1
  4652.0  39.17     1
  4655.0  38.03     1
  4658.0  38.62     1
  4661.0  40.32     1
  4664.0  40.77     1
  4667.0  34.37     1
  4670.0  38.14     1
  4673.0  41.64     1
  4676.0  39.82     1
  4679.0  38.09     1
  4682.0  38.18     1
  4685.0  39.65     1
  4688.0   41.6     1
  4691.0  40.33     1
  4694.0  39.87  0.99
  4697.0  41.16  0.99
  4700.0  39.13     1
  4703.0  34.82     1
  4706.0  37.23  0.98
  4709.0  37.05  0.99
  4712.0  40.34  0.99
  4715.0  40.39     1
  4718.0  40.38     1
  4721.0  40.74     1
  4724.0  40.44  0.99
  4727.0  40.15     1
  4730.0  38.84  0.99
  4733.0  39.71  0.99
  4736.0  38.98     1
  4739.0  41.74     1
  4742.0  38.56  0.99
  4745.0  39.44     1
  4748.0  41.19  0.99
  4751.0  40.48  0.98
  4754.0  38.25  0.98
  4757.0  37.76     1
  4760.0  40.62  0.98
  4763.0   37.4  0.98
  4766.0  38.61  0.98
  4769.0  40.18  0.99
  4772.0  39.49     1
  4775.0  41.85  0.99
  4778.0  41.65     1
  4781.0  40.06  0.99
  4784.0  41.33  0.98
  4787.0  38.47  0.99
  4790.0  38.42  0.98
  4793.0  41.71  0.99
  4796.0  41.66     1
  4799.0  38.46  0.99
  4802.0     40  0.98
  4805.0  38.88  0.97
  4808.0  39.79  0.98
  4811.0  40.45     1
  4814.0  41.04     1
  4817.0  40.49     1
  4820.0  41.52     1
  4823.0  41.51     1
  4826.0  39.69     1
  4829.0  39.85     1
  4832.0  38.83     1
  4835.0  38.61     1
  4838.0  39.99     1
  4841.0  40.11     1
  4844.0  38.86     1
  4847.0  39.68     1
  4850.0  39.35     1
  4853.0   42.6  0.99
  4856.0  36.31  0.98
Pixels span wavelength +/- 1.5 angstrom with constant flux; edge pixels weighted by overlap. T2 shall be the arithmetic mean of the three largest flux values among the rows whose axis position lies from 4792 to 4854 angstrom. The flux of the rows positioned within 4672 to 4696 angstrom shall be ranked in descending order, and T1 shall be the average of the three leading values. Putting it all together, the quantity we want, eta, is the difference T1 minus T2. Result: -0.8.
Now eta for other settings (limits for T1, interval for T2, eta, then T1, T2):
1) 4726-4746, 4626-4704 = -1.2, 40.53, 41.8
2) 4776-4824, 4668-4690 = 0.7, 41.67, 41.0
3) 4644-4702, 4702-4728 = 0.9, 41.47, 40.5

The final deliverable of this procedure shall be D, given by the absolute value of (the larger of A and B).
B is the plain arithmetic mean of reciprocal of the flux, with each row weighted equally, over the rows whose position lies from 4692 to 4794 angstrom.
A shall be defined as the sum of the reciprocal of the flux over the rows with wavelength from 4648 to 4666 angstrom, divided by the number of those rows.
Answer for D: 0.0255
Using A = 0.0255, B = 0.0253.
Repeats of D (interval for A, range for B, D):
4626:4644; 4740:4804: 0.0252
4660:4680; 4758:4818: 0.0257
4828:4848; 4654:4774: 0.0255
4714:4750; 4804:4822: 0.0250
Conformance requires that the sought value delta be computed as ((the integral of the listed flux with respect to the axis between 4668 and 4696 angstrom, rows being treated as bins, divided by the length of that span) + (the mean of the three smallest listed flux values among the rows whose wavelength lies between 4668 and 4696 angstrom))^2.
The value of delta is 6048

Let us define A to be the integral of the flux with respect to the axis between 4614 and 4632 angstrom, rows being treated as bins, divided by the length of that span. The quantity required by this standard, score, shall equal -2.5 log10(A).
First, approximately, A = 40.3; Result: -4.012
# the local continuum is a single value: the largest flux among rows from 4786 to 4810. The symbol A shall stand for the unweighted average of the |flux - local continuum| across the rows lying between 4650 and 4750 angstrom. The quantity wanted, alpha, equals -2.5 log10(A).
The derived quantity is -0.93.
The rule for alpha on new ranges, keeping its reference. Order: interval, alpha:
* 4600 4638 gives -0.88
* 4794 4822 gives -0.41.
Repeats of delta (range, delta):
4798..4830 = 6272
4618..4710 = 5578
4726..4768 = 5962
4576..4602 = 5741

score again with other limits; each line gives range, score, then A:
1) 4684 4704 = -3.995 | 39.6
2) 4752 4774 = -3.978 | 39.0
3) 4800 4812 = -3.997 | 39.7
